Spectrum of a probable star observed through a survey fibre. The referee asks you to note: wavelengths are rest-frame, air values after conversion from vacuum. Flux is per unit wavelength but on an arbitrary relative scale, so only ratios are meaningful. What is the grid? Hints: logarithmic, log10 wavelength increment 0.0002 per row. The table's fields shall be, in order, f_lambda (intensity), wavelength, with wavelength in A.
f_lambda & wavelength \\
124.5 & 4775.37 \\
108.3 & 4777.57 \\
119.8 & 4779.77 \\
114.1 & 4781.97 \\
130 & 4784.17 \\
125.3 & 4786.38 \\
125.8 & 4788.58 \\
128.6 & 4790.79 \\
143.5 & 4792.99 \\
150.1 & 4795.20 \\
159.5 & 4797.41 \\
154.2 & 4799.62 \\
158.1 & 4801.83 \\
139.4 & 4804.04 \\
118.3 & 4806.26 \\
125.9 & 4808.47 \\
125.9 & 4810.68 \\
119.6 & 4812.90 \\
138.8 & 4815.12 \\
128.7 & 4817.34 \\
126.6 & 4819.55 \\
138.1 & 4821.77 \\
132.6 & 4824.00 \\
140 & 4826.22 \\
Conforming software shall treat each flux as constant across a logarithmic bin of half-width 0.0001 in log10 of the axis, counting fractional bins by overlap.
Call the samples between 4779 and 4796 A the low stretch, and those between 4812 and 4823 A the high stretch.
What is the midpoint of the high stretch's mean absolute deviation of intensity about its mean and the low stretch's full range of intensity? 21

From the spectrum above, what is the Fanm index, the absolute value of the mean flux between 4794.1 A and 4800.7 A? 155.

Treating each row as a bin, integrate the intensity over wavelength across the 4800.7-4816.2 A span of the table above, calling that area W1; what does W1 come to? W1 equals 2050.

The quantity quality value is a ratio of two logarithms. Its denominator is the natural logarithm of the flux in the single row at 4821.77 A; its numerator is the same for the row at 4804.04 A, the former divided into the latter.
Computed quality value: 1.00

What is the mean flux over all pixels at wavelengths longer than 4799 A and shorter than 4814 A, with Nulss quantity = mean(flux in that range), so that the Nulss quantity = 134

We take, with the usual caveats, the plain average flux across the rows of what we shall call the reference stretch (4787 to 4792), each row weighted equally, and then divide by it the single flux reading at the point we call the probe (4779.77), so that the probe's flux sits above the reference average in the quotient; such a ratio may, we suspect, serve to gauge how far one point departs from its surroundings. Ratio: 0.94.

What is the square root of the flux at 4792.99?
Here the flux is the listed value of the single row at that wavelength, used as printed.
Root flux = 12.0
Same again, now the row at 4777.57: 10.4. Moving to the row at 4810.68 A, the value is 11.2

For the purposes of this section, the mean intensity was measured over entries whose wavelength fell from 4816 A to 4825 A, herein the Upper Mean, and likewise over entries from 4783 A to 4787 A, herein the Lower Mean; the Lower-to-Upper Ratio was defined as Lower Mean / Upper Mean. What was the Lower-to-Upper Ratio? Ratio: 0.97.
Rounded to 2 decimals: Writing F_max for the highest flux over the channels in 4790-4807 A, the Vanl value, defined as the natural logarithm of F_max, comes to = 5.07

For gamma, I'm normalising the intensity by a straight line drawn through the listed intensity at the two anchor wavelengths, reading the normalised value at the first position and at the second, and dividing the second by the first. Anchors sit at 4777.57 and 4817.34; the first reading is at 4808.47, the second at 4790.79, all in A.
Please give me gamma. 1.10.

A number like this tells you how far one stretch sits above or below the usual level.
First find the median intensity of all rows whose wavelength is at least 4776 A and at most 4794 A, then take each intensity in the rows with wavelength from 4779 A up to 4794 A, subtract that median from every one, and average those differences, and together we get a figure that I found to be 1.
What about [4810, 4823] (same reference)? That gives 4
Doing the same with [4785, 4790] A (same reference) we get 0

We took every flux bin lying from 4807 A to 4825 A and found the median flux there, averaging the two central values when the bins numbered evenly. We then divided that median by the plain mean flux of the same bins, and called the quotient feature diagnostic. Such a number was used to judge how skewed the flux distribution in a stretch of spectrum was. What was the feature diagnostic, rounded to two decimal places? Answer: 0.99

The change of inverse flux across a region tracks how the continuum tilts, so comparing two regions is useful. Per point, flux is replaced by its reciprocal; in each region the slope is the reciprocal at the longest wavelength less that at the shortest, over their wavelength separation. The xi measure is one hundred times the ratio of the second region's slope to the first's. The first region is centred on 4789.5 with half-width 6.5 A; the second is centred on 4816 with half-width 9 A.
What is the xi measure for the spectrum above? 28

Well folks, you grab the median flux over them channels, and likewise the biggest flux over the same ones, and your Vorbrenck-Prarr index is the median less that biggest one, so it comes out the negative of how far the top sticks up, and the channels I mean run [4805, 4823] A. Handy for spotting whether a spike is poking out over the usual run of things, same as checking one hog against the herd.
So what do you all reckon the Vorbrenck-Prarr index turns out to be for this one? -13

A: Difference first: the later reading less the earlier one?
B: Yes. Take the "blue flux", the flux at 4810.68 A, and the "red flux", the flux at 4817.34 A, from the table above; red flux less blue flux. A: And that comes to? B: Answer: 3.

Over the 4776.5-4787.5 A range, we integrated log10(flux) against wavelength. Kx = 22.9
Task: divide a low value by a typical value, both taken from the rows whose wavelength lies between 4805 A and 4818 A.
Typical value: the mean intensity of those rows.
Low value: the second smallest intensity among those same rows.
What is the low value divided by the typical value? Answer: 0.948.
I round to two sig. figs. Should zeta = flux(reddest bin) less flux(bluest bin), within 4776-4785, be 22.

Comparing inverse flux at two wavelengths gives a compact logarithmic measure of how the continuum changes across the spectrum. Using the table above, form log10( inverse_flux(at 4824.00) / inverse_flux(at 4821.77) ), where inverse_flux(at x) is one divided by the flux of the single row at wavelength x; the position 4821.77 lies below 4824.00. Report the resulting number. 0.02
